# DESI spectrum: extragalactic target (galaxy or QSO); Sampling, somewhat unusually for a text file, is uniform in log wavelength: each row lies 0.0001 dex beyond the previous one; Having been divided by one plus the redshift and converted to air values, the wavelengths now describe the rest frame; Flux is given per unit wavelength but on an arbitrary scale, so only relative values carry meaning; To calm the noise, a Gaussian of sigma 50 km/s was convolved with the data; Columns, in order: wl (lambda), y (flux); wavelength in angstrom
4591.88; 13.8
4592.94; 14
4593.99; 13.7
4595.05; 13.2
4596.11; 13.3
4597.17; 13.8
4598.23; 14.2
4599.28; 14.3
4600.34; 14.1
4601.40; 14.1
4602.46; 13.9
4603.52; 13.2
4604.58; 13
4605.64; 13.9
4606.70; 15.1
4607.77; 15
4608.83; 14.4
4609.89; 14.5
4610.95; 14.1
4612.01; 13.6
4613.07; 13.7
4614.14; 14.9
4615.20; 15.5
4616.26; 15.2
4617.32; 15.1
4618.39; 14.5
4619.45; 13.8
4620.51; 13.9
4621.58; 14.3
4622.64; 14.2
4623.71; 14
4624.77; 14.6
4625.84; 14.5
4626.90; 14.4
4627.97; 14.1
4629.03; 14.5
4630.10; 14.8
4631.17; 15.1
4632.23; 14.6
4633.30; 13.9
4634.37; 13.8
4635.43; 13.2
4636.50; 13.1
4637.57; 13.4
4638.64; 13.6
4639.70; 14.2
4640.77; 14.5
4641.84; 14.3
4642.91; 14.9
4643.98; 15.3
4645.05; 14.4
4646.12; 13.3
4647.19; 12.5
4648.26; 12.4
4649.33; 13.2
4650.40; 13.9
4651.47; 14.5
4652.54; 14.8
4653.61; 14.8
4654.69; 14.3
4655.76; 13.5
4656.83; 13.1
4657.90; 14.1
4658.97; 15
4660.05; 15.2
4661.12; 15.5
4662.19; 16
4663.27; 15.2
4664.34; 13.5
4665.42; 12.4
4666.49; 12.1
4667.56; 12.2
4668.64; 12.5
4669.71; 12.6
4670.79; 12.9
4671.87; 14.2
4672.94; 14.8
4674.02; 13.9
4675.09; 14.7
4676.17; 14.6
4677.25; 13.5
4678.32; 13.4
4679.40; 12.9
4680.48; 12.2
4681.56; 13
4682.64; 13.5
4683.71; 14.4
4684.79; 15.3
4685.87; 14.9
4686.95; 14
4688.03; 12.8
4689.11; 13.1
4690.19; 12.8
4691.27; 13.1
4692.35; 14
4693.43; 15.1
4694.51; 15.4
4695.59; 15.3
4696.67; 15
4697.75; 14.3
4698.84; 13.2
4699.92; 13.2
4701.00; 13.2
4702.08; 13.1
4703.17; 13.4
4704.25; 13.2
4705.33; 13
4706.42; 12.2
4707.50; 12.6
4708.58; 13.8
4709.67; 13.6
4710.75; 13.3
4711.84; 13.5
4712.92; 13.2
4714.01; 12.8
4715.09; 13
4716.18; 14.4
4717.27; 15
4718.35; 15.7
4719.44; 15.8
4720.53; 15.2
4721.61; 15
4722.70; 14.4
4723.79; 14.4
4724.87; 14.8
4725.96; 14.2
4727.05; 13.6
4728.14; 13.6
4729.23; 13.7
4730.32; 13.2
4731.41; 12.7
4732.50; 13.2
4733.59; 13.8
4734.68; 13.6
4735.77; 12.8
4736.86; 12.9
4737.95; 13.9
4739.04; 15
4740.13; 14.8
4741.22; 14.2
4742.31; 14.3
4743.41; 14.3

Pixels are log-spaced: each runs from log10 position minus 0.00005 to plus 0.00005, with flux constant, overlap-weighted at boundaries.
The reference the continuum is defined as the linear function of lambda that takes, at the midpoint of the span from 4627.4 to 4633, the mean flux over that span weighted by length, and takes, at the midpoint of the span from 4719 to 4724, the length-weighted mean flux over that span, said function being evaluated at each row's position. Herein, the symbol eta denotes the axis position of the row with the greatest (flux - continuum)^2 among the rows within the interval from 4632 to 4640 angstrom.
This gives 4636.50 angstrom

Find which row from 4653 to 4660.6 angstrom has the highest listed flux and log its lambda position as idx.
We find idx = 4660.05 angstrom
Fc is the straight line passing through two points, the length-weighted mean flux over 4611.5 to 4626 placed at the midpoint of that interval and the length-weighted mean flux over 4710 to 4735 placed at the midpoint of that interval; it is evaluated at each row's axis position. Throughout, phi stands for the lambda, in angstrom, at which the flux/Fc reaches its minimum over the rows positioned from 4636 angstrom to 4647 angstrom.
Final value 4636.50 angstrom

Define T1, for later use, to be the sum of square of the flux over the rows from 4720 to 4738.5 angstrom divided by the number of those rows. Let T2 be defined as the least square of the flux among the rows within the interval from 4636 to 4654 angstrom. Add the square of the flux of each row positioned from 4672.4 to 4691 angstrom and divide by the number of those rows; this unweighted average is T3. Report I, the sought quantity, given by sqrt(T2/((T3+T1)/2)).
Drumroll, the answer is 0.90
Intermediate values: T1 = 192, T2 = 154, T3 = 190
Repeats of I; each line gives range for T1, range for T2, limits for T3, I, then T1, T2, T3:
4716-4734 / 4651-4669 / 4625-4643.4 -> 0.85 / 205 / 146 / 201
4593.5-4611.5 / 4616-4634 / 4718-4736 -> 0.98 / 196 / 190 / 200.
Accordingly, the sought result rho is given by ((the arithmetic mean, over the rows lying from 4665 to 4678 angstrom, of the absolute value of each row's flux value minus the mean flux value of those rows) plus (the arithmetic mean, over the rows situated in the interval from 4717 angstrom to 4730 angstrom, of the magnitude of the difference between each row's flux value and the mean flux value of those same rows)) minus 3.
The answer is -1.45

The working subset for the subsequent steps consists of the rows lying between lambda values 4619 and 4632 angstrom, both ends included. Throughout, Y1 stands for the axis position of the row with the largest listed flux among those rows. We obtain 4631.17 angstrom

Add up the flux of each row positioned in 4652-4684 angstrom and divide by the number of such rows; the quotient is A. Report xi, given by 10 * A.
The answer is 138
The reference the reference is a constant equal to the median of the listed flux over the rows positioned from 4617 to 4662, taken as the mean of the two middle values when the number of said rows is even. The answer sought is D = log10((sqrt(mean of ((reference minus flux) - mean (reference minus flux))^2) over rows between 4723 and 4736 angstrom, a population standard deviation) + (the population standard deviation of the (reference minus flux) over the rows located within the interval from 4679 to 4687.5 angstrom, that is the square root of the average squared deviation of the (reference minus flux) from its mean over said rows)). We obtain 0.20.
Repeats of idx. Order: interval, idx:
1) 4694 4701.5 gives 4694.51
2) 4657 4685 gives 4662.19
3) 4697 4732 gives 4719.44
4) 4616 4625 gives 4616.26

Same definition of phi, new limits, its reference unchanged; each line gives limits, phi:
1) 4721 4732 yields 4731.41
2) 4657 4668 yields 4666.49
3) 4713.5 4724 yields 4714.01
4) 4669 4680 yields 4669.71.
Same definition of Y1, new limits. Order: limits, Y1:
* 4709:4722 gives 4719.44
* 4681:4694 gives 4684.79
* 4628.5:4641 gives 4631.17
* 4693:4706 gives 4694.51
